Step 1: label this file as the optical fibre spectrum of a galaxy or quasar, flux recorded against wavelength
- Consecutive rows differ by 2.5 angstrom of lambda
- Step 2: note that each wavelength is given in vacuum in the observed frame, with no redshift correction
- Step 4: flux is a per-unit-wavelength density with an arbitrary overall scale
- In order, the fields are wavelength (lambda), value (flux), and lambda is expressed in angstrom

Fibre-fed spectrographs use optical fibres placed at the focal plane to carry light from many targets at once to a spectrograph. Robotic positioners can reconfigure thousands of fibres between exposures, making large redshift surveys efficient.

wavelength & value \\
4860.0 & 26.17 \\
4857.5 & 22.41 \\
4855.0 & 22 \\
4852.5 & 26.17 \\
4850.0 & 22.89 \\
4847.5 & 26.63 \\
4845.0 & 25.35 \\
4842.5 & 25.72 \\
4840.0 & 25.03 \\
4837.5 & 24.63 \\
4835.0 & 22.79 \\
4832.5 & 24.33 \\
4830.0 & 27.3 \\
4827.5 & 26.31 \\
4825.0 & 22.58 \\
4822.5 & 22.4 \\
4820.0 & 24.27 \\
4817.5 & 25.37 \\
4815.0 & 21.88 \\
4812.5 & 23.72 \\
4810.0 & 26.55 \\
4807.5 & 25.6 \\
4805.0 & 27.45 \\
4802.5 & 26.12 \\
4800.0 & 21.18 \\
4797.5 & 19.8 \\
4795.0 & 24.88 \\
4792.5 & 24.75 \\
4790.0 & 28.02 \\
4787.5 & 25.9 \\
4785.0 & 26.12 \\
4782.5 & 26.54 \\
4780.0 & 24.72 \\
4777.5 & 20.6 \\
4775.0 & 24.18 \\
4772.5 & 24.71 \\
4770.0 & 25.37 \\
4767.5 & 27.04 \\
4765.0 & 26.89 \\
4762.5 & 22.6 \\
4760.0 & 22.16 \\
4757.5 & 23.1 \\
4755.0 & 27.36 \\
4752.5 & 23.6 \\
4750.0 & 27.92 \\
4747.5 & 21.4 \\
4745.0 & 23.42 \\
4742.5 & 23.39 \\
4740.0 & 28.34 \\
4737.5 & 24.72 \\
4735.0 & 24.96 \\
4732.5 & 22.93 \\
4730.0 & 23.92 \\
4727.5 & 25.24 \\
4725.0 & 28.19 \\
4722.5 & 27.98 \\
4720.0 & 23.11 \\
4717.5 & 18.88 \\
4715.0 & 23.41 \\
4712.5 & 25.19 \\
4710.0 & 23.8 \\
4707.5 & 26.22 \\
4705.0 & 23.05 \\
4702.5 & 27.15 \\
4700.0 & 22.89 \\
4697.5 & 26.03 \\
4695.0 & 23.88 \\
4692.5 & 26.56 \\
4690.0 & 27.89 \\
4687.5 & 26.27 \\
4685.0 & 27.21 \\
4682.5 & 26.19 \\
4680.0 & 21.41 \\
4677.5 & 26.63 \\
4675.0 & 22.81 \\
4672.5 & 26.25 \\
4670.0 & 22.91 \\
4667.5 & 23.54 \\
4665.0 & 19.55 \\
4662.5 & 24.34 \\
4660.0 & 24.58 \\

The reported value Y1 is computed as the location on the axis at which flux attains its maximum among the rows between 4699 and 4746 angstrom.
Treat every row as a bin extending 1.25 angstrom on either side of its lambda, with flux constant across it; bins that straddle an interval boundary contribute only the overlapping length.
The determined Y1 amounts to 4740.0 angstrom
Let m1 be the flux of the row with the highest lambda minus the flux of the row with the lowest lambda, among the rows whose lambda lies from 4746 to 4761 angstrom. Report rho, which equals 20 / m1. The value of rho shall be 26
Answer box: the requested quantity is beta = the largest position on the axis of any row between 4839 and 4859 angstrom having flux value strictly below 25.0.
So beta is 4857.5 angstrom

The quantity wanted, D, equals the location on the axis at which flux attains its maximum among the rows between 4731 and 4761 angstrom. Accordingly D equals 4740.0 angstrom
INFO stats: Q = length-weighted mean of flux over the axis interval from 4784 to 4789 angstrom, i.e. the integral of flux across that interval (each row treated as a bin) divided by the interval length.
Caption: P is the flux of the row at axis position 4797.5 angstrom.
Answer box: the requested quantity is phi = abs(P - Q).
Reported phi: 6.3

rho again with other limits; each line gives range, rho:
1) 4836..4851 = -11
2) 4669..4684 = 6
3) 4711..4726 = 7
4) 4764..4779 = -3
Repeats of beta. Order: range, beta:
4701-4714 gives 4710.0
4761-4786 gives 4780.0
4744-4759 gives 4757.5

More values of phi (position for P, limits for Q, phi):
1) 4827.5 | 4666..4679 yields 2.0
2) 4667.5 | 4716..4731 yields 1.0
